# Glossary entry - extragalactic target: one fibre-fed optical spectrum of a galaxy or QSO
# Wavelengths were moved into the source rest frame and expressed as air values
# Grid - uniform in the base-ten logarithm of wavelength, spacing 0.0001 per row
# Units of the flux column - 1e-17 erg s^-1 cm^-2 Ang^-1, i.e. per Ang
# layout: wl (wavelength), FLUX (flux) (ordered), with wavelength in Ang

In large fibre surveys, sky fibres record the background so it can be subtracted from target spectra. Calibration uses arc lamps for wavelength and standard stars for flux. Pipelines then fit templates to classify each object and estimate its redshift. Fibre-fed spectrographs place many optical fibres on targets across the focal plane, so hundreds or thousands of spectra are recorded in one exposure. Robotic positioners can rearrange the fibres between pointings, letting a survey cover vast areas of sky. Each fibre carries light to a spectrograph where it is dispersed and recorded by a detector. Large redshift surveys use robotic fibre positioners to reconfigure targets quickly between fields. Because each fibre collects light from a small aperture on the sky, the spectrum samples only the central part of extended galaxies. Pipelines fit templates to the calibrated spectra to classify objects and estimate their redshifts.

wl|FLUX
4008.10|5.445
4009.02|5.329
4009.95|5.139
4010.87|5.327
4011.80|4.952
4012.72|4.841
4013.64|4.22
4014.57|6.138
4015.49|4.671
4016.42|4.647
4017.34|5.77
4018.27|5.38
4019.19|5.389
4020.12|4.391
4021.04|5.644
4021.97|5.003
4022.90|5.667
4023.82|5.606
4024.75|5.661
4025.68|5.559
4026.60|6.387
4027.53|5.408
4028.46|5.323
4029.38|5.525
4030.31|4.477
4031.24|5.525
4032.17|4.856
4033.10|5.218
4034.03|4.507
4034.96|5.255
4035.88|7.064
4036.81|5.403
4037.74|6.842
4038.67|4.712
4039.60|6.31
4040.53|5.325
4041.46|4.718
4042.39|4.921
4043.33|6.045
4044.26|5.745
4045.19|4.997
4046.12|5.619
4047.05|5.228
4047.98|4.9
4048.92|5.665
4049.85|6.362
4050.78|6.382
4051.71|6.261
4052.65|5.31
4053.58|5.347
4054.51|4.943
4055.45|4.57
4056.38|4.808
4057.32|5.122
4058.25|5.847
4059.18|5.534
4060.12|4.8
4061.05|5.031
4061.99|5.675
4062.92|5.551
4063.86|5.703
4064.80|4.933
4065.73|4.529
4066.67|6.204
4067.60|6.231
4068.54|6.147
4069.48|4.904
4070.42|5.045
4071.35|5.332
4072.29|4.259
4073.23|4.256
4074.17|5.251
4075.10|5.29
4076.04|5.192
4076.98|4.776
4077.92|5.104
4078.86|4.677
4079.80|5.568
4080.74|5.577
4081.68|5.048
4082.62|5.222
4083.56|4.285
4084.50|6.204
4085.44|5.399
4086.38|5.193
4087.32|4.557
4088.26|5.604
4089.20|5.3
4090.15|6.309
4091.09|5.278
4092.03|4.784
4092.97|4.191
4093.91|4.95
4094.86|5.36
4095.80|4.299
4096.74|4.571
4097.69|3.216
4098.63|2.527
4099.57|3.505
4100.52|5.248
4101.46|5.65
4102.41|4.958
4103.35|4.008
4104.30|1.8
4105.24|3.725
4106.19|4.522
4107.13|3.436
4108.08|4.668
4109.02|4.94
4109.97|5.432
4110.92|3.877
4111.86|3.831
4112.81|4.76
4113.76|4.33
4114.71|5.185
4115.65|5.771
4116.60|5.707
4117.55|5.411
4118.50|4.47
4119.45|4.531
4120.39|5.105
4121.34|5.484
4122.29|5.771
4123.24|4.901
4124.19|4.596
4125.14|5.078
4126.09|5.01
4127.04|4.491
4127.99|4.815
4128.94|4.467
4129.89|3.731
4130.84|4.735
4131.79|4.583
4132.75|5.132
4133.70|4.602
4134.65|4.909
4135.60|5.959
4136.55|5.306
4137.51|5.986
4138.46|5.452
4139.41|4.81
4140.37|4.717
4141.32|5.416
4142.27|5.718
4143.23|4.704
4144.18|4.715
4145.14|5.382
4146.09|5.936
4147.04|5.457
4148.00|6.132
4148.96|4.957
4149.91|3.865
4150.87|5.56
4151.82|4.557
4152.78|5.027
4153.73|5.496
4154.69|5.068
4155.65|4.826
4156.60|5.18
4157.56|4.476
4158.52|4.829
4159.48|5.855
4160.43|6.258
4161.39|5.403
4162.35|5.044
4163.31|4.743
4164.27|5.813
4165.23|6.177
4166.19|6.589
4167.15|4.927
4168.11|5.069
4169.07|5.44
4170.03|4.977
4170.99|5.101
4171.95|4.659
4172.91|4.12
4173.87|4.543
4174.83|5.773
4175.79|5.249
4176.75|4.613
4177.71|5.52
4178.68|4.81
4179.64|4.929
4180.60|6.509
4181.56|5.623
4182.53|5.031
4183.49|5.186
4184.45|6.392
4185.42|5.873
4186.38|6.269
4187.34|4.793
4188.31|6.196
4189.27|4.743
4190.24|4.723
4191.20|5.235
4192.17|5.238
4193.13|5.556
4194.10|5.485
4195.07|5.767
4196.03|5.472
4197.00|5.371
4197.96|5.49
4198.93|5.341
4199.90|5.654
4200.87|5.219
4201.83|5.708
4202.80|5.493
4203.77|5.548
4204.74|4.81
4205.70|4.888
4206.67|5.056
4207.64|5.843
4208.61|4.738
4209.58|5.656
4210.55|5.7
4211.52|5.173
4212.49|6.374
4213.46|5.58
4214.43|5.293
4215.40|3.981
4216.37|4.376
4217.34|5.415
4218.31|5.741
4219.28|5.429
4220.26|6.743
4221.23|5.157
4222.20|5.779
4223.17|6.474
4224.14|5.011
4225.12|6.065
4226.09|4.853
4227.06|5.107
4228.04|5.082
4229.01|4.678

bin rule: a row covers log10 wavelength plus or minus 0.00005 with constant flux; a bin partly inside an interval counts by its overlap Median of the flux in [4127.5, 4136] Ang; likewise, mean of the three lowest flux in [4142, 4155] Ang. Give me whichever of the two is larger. 4.7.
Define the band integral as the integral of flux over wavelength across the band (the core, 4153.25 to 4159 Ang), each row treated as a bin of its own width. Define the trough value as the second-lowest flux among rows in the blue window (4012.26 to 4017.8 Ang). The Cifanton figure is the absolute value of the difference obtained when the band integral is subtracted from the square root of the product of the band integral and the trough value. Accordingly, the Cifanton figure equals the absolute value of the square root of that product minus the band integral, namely 17.1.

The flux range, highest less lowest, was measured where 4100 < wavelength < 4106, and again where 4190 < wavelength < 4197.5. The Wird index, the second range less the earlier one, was -2.8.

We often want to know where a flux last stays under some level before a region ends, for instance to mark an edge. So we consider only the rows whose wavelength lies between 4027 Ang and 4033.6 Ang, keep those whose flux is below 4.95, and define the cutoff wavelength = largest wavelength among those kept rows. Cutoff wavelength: 4032.17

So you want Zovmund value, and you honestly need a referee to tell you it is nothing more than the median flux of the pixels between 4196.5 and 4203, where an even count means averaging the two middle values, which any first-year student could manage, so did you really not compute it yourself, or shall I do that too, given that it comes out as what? 5.5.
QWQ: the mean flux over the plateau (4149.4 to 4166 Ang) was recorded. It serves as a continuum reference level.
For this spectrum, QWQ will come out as 5.2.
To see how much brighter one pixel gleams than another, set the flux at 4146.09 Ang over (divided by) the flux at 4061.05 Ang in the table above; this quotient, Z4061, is 1.18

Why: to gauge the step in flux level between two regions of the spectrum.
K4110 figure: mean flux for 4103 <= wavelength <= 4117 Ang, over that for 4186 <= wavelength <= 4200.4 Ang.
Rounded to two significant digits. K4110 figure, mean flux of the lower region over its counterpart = 0.81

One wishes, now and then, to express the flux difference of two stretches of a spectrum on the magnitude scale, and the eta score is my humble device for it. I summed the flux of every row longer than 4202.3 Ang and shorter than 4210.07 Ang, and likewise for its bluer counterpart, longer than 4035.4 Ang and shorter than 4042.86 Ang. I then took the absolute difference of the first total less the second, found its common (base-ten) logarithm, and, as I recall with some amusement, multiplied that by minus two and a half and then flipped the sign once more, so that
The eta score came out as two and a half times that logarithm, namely 1.3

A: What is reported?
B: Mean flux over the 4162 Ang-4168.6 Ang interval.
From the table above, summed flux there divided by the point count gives 5.48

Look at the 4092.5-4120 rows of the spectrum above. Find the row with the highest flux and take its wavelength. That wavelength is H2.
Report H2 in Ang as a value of 4115.65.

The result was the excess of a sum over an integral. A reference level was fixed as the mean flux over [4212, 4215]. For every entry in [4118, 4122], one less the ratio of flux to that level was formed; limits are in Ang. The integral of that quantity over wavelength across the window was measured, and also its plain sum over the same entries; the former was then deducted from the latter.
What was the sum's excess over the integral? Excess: 0.030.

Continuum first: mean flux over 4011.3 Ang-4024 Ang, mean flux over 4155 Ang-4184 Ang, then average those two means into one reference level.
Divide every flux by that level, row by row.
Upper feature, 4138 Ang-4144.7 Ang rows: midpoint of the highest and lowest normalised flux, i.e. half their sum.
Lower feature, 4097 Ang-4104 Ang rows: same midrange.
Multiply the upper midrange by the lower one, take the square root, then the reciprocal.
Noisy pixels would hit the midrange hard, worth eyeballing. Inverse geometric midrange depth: 1.13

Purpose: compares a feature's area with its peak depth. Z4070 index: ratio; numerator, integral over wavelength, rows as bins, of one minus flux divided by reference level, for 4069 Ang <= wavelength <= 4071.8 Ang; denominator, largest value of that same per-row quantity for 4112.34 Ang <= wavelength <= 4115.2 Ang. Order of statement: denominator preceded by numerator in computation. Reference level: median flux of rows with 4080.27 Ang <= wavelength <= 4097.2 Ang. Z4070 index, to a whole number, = 0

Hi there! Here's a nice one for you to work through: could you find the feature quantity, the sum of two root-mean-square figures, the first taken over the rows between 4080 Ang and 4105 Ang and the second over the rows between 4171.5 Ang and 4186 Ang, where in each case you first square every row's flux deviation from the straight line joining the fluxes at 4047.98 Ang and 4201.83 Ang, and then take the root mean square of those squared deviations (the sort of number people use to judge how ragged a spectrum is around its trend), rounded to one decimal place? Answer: 3.6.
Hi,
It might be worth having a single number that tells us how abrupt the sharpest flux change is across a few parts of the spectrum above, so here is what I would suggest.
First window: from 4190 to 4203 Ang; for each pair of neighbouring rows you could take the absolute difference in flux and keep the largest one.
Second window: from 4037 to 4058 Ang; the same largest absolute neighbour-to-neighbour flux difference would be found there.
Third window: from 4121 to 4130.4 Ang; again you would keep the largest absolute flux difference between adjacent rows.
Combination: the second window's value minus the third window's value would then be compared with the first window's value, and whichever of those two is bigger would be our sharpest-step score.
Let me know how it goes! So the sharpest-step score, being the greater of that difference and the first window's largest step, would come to 1.3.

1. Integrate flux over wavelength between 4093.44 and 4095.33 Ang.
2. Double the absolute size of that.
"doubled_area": 19.4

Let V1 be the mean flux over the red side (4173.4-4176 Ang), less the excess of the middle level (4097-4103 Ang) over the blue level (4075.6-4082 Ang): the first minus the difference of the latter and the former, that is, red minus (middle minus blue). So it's 6.1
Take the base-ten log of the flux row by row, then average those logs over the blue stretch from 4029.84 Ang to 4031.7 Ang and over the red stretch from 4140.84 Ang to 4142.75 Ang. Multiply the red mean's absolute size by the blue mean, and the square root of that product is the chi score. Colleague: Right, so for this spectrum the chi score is 0.721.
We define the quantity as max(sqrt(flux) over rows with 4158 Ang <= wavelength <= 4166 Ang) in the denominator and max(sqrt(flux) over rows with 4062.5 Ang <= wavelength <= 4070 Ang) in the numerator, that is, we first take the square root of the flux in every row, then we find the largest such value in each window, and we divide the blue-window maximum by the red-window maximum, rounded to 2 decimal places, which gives 1.00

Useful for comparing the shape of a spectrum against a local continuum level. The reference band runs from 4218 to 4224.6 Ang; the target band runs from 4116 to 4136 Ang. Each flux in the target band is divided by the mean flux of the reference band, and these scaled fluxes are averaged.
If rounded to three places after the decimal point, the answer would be 0.855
